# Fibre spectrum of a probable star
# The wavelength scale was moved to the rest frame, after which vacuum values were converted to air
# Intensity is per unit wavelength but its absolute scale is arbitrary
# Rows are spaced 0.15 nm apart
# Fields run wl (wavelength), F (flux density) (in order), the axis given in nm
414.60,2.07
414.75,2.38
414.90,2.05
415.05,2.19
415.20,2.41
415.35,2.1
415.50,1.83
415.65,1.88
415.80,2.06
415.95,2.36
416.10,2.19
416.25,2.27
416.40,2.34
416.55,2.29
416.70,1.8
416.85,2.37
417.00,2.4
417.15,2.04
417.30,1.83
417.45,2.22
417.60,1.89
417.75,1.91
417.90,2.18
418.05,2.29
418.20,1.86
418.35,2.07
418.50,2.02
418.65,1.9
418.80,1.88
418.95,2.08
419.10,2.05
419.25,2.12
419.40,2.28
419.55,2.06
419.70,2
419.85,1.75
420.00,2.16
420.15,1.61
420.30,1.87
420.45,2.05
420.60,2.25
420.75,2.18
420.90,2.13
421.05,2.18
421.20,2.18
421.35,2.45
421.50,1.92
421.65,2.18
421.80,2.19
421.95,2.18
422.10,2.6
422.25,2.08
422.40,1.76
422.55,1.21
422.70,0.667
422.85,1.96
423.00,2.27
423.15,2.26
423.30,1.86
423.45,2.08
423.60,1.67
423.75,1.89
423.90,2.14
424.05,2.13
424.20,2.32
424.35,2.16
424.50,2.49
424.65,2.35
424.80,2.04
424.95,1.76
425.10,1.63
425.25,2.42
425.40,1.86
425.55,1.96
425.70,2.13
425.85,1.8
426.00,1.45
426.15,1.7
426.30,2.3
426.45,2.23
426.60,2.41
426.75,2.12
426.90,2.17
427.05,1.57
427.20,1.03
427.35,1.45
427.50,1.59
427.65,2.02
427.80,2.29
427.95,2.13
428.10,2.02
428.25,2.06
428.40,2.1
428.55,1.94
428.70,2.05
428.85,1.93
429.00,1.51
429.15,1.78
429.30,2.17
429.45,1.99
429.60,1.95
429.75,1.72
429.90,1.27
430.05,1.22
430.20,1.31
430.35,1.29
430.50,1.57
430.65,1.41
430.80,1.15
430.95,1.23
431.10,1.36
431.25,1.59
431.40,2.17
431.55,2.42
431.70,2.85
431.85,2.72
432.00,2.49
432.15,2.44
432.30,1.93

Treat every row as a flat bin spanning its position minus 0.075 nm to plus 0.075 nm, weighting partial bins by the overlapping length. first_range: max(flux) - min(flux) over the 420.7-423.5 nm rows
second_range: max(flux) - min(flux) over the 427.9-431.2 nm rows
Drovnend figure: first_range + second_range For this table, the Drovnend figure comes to 2.95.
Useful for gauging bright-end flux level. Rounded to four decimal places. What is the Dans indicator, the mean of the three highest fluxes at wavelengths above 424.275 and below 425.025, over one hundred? 0.0233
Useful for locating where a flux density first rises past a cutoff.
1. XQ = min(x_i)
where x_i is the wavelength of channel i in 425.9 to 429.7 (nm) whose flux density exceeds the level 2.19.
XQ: 426.30 nm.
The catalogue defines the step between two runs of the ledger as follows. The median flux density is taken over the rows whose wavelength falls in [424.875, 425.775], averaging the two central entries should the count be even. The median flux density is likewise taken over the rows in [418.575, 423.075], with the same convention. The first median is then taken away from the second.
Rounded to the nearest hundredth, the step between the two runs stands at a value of 0.17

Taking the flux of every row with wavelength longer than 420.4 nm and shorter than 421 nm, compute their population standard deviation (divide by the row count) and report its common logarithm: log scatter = -1.1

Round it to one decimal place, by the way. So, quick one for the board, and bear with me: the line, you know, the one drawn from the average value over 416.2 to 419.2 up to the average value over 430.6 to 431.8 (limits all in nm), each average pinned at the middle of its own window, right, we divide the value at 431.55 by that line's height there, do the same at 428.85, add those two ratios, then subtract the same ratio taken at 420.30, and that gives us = 1.5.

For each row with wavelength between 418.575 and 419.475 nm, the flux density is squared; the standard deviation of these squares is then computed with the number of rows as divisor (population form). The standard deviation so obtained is 0.56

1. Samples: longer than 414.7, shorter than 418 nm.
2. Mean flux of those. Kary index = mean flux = 2.14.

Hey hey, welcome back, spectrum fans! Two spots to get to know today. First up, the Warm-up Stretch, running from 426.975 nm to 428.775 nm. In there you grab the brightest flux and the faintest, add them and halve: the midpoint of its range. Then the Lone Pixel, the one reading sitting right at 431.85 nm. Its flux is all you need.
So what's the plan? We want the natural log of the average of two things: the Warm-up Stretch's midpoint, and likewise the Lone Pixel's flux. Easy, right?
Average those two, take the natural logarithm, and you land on 0.78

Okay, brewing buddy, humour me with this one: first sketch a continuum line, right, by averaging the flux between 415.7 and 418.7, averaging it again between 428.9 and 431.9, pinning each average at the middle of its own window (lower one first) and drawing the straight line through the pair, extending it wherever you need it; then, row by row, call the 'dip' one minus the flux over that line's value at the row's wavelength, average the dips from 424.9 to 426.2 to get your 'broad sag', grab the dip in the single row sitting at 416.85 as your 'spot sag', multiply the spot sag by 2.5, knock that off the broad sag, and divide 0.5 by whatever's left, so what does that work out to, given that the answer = 1.7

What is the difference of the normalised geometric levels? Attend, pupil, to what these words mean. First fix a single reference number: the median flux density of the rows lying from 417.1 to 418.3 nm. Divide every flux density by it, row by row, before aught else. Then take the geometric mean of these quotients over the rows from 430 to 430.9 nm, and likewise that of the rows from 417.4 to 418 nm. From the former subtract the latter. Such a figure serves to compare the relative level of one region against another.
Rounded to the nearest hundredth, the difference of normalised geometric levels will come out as -0.37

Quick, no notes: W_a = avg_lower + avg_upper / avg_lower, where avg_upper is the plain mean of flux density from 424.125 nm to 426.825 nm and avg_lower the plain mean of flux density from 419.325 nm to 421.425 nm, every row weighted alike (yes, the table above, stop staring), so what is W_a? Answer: 3.07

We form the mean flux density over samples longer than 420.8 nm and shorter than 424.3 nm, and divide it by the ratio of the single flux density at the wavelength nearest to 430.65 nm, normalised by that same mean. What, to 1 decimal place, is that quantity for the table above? 2.9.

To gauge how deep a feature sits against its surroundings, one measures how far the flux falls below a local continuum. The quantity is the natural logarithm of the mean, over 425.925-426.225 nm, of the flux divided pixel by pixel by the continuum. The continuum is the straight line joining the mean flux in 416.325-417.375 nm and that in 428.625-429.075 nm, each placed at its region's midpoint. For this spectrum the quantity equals -0.190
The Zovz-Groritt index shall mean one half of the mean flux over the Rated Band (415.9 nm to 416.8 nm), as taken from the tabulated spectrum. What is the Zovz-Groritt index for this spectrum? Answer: 1.10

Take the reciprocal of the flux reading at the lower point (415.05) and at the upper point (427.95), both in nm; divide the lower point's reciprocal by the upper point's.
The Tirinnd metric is 0.97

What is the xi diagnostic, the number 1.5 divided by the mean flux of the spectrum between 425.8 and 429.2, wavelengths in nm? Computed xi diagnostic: 0.790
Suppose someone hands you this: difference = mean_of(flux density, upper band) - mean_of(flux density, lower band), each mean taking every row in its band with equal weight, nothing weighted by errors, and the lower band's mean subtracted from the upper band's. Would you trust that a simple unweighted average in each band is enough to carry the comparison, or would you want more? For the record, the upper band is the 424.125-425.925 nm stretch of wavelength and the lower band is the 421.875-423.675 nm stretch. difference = 0.19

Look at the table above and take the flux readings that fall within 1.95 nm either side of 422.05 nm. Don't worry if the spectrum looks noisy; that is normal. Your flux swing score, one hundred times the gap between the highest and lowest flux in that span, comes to 193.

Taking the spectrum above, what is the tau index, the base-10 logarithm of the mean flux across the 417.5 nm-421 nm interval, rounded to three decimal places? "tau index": 0.307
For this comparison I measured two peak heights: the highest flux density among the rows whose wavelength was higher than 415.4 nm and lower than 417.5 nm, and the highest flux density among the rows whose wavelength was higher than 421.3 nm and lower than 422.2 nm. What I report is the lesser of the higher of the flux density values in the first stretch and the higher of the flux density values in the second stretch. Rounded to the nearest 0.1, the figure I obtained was 2.4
